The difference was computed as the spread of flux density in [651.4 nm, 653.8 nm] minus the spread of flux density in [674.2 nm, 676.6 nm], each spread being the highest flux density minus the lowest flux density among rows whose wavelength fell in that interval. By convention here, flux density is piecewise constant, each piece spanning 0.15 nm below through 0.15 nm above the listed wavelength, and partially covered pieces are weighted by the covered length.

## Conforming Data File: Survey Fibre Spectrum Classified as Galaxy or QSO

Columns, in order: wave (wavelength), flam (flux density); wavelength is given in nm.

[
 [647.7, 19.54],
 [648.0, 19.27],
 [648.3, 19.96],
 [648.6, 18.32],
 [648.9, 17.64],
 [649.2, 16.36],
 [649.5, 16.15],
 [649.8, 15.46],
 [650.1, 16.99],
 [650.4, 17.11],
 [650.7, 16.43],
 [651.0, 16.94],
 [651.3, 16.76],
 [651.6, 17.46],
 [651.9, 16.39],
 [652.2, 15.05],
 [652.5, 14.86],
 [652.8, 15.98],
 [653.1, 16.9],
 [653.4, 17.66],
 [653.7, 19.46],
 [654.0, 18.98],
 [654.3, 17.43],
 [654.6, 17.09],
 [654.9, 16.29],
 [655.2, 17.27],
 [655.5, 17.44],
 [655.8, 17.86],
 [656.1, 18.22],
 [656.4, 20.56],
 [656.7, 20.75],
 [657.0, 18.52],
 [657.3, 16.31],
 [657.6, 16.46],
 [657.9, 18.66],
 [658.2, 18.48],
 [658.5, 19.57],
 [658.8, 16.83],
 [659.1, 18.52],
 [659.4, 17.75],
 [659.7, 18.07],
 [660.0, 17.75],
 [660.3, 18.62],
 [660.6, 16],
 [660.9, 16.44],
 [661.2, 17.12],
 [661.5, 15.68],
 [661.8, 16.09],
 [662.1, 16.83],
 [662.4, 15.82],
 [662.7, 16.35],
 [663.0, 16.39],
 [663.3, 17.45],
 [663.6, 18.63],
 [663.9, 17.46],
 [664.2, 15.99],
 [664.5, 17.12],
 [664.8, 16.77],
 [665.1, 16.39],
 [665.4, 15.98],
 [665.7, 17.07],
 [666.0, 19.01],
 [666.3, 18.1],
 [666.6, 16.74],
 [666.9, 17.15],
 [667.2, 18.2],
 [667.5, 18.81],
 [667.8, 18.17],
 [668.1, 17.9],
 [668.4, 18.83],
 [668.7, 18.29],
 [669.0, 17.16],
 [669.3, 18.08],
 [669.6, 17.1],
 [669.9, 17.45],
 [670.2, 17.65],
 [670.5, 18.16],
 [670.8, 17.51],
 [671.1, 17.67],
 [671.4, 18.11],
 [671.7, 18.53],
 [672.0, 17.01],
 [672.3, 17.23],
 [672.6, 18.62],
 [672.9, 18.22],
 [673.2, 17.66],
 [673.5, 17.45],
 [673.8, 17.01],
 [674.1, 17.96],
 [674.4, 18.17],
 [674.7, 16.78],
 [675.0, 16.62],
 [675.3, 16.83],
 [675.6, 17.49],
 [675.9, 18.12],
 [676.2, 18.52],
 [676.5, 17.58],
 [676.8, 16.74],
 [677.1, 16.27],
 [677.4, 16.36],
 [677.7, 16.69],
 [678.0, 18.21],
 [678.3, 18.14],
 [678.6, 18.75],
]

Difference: 2.7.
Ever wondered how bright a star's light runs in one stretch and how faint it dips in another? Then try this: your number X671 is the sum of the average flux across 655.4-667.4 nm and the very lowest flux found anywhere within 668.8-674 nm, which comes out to 34.5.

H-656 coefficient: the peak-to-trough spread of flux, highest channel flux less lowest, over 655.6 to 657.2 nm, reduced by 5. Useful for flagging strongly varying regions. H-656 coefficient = -2.1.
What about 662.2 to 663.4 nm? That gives -3.4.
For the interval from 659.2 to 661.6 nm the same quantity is -2.1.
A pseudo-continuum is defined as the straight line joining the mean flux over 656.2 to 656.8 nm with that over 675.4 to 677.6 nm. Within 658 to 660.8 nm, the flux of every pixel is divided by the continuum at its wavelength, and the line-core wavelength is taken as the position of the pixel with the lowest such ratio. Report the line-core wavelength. 660.6 nm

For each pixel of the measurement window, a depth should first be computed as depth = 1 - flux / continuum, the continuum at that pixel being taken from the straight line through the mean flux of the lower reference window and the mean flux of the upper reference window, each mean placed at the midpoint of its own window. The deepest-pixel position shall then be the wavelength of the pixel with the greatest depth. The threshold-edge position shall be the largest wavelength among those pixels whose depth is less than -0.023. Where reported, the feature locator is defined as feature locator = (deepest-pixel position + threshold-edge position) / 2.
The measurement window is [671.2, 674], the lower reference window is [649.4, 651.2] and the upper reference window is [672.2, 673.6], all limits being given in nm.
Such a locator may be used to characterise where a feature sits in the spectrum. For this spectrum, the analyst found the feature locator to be 673.20 nm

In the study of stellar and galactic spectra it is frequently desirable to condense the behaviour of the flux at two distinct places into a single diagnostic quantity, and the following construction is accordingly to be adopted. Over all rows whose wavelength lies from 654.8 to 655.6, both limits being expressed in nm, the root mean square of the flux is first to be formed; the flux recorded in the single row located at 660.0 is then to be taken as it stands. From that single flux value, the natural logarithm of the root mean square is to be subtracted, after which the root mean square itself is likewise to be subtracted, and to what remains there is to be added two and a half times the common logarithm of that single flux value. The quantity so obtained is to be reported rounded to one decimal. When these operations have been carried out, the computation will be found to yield 1.0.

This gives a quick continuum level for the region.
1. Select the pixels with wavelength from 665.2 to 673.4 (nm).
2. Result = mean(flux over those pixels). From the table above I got 17.8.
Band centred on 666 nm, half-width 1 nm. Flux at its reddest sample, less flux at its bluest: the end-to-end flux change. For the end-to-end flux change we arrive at 0.76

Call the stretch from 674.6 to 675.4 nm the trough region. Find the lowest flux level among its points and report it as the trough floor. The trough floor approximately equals 16.62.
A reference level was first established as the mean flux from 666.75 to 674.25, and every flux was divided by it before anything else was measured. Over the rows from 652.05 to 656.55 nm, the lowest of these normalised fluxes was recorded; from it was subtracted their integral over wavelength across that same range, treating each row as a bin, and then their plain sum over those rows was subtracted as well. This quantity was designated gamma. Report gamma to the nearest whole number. -18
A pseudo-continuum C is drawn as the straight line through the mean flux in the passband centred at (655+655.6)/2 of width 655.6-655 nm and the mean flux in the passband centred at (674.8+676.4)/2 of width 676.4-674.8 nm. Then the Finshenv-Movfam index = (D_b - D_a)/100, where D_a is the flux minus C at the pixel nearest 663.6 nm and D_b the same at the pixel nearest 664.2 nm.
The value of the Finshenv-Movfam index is -0.026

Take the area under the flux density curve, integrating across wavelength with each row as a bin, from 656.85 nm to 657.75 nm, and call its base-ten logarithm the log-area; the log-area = 1.19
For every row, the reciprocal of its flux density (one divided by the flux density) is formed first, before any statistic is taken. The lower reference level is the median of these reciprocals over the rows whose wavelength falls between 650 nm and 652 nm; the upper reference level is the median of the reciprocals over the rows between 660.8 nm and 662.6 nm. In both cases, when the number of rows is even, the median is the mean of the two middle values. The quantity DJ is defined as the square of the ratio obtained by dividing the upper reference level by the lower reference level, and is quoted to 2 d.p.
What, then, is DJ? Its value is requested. 1.08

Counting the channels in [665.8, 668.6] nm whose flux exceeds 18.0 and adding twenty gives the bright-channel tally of 26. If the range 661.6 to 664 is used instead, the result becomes 21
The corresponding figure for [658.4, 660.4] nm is 24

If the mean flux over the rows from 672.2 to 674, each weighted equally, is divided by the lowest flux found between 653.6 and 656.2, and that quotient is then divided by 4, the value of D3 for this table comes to 0.272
